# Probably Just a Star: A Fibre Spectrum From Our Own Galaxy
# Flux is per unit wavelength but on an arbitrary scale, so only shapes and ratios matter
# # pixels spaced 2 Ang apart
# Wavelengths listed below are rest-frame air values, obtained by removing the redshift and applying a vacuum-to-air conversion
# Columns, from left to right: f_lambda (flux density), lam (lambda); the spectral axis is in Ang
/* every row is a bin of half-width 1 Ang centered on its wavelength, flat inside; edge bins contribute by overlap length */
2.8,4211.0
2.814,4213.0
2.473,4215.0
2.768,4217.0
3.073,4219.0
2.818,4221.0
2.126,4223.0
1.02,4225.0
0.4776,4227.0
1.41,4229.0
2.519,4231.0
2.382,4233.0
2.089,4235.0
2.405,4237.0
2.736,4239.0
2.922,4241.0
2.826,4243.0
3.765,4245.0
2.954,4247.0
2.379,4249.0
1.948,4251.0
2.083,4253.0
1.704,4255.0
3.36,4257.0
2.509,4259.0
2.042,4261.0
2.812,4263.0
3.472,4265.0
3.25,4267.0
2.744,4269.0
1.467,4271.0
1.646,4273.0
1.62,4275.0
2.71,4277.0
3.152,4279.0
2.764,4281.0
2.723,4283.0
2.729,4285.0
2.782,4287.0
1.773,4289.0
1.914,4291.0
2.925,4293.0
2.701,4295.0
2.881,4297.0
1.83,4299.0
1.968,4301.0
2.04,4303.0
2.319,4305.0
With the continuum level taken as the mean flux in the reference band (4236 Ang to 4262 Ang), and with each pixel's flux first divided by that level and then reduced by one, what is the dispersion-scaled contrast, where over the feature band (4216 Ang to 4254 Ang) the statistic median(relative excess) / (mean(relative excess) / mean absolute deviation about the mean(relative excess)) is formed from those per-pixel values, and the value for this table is 0.17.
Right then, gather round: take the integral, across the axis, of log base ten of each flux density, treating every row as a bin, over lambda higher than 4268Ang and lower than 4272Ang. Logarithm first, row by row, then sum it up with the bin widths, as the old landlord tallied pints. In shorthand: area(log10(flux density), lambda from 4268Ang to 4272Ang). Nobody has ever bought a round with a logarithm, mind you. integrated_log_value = 1.2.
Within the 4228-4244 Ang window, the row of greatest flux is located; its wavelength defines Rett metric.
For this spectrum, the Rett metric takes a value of 4241.0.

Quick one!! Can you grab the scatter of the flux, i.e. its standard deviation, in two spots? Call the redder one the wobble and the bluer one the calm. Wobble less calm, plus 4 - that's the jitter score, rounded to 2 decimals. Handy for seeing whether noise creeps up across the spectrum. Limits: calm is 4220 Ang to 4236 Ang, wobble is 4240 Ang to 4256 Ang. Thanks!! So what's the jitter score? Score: 3.87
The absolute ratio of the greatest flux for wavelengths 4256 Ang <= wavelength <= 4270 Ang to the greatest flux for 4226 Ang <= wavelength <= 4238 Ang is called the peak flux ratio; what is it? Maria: 1.4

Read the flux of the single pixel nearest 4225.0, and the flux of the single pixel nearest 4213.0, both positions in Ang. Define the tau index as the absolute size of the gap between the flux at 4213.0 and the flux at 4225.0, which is 1.8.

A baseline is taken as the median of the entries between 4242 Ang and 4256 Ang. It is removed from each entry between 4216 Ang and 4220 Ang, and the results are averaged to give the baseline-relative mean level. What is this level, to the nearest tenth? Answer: 0.5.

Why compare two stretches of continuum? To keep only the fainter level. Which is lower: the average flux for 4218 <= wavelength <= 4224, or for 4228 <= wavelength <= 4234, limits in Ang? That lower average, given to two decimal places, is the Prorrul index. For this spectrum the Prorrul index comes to 2.10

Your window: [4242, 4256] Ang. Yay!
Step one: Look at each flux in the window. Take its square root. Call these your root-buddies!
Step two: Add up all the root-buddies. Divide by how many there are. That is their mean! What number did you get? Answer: 1.58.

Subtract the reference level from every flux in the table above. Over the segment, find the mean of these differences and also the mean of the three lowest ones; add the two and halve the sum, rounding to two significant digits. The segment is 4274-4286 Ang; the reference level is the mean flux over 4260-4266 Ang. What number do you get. -0.29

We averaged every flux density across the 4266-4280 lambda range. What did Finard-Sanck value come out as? 2.37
